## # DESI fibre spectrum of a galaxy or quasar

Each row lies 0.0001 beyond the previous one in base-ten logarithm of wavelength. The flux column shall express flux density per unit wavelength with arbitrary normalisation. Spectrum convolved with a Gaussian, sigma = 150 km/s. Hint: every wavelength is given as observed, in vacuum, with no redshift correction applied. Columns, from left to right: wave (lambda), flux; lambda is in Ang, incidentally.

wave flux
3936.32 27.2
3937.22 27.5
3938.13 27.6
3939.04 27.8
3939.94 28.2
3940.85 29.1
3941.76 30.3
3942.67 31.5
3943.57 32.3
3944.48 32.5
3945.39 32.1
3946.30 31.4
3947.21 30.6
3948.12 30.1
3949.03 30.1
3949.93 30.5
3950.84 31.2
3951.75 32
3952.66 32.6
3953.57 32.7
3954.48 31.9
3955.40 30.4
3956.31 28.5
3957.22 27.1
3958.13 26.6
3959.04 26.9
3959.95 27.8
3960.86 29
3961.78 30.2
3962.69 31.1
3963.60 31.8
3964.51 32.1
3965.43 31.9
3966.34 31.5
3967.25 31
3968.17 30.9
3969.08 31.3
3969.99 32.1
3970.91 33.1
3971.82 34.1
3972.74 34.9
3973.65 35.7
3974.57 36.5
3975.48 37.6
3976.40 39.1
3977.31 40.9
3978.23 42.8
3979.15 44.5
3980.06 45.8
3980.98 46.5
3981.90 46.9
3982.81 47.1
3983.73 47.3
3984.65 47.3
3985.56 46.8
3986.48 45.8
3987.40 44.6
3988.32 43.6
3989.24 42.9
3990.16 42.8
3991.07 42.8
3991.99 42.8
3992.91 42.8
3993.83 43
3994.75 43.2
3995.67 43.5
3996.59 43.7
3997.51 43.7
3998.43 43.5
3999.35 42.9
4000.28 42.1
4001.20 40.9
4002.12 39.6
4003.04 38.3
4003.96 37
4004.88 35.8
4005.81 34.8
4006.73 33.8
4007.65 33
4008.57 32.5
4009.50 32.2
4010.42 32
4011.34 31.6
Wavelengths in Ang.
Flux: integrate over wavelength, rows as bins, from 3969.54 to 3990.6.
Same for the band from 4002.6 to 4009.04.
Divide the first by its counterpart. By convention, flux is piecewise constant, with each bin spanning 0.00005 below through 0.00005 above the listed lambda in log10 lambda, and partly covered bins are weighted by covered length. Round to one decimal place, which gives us 3.9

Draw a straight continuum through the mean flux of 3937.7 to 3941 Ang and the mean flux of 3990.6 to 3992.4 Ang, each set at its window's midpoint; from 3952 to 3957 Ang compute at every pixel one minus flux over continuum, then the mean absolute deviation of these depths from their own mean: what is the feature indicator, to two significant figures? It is 0.053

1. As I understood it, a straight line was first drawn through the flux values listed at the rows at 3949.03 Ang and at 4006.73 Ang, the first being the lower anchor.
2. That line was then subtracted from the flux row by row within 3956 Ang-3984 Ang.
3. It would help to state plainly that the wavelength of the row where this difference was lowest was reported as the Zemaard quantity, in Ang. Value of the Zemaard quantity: 3958.13 Ang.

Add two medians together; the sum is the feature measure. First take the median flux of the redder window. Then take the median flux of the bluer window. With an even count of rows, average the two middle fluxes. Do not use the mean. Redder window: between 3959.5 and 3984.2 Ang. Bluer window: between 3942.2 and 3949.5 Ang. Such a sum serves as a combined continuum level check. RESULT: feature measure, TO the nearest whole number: 66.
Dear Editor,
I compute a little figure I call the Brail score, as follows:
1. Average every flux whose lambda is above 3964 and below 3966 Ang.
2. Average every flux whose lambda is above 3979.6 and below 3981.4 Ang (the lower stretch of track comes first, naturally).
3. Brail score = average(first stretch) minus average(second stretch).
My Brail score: -14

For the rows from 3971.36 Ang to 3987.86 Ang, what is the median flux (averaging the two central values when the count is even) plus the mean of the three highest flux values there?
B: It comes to 92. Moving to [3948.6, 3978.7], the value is 73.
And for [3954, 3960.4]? 58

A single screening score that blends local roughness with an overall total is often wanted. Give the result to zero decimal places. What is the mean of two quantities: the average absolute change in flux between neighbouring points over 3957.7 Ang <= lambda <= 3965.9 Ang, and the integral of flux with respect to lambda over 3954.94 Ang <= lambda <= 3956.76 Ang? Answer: 27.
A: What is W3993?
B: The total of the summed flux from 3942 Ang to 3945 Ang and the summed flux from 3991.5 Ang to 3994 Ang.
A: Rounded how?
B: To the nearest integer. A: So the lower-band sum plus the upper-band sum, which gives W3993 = 225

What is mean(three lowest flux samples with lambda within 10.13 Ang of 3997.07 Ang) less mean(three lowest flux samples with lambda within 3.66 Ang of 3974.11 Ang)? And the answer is 0.8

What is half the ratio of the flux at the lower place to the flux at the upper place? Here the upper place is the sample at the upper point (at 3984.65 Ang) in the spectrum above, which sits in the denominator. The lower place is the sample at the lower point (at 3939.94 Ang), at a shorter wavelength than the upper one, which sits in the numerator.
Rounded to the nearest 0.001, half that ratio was 0.298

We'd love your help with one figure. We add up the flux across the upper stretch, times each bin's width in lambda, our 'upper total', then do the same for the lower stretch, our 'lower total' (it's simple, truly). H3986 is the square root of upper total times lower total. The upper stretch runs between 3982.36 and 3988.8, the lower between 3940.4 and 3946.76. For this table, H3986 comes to 243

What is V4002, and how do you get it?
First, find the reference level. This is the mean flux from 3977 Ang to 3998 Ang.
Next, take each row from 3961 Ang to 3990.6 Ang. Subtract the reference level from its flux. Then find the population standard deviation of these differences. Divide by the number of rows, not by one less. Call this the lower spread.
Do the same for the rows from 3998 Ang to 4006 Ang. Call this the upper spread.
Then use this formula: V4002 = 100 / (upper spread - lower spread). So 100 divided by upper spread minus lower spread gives -30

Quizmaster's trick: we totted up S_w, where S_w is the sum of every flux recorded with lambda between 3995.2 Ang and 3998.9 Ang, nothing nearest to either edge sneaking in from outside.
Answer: 174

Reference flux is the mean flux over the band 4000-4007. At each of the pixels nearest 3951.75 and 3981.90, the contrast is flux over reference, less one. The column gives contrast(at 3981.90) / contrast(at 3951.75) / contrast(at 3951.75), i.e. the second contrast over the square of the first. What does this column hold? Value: 10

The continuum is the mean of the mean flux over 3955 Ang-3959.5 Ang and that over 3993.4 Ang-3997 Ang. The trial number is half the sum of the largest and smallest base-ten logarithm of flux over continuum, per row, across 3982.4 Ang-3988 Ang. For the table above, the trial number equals 0.11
